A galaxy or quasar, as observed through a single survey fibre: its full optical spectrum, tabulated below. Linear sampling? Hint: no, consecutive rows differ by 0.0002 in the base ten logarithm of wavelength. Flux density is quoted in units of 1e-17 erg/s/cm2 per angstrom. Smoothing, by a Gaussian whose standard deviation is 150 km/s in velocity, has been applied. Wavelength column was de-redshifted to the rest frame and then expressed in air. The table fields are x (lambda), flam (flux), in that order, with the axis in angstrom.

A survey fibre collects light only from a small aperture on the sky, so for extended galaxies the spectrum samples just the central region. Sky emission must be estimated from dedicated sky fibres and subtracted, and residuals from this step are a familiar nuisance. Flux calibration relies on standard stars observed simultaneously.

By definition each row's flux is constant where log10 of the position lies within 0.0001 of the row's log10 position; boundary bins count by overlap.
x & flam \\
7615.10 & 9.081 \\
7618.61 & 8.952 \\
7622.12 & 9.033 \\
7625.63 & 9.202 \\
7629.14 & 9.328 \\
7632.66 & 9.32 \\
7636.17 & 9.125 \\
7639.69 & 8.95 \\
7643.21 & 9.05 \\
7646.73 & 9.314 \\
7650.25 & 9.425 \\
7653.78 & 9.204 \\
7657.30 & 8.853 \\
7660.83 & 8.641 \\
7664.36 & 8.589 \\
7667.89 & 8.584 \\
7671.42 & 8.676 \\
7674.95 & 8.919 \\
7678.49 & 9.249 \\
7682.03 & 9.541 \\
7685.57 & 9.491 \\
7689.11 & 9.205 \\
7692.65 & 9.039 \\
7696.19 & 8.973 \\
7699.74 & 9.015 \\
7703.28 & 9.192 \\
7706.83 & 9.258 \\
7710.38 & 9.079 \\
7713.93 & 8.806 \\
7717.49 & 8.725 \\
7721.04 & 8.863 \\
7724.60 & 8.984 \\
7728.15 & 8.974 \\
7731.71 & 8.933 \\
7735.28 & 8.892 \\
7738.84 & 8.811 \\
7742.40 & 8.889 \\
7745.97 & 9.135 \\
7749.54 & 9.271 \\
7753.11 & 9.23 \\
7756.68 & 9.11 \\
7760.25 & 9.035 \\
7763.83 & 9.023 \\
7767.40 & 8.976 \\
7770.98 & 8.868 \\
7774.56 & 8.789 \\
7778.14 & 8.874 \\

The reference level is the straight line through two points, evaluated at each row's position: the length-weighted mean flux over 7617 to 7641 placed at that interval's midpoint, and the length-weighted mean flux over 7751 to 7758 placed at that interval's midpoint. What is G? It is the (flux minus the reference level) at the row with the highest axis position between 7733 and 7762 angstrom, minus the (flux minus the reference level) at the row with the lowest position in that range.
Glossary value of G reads 0.13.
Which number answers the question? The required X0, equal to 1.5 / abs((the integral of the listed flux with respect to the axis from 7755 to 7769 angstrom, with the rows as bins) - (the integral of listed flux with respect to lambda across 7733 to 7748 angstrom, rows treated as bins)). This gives 0.20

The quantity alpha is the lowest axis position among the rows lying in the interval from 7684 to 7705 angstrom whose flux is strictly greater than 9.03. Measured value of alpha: 7685.57 angstrom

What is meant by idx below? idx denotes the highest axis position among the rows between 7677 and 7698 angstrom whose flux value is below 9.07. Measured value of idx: 7696.19 angstrom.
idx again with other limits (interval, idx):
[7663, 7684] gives 7674.95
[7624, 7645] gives 7643.21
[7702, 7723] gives 7721.04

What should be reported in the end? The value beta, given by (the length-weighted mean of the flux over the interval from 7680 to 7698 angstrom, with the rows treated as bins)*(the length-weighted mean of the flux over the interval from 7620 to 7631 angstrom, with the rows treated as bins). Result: 84.9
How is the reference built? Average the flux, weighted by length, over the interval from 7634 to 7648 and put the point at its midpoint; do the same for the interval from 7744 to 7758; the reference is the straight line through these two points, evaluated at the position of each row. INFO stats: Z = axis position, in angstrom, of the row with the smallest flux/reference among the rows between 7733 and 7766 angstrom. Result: 7738.84 angstrom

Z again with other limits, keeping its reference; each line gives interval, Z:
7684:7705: 7696.19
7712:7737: 7717.49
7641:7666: 7664.36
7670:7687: 7671.42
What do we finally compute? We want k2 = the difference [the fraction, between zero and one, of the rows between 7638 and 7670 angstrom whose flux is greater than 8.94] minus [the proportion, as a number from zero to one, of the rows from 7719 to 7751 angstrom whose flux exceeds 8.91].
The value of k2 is 0.00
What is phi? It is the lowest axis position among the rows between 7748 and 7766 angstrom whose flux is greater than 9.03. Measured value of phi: 7749.54 angstrom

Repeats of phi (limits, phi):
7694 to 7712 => 7703.28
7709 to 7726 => 7710.38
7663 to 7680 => 7678.49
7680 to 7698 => 7682.03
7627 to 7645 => 7629.14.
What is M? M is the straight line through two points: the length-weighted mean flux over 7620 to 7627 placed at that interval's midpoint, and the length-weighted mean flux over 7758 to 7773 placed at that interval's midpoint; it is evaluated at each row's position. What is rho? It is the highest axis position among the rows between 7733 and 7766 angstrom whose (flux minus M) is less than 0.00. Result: 7742.40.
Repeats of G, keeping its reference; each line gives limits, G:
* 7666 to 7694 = 0.45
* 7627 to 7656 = -0.13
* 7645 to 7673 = -0.65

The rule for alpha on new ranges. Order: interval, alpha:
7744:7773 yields 7745.97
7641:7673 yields 7643.21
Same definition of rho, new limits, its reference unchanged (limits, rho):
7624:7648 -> 7643.21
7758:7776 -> 7774.56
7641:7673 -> 7671.42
